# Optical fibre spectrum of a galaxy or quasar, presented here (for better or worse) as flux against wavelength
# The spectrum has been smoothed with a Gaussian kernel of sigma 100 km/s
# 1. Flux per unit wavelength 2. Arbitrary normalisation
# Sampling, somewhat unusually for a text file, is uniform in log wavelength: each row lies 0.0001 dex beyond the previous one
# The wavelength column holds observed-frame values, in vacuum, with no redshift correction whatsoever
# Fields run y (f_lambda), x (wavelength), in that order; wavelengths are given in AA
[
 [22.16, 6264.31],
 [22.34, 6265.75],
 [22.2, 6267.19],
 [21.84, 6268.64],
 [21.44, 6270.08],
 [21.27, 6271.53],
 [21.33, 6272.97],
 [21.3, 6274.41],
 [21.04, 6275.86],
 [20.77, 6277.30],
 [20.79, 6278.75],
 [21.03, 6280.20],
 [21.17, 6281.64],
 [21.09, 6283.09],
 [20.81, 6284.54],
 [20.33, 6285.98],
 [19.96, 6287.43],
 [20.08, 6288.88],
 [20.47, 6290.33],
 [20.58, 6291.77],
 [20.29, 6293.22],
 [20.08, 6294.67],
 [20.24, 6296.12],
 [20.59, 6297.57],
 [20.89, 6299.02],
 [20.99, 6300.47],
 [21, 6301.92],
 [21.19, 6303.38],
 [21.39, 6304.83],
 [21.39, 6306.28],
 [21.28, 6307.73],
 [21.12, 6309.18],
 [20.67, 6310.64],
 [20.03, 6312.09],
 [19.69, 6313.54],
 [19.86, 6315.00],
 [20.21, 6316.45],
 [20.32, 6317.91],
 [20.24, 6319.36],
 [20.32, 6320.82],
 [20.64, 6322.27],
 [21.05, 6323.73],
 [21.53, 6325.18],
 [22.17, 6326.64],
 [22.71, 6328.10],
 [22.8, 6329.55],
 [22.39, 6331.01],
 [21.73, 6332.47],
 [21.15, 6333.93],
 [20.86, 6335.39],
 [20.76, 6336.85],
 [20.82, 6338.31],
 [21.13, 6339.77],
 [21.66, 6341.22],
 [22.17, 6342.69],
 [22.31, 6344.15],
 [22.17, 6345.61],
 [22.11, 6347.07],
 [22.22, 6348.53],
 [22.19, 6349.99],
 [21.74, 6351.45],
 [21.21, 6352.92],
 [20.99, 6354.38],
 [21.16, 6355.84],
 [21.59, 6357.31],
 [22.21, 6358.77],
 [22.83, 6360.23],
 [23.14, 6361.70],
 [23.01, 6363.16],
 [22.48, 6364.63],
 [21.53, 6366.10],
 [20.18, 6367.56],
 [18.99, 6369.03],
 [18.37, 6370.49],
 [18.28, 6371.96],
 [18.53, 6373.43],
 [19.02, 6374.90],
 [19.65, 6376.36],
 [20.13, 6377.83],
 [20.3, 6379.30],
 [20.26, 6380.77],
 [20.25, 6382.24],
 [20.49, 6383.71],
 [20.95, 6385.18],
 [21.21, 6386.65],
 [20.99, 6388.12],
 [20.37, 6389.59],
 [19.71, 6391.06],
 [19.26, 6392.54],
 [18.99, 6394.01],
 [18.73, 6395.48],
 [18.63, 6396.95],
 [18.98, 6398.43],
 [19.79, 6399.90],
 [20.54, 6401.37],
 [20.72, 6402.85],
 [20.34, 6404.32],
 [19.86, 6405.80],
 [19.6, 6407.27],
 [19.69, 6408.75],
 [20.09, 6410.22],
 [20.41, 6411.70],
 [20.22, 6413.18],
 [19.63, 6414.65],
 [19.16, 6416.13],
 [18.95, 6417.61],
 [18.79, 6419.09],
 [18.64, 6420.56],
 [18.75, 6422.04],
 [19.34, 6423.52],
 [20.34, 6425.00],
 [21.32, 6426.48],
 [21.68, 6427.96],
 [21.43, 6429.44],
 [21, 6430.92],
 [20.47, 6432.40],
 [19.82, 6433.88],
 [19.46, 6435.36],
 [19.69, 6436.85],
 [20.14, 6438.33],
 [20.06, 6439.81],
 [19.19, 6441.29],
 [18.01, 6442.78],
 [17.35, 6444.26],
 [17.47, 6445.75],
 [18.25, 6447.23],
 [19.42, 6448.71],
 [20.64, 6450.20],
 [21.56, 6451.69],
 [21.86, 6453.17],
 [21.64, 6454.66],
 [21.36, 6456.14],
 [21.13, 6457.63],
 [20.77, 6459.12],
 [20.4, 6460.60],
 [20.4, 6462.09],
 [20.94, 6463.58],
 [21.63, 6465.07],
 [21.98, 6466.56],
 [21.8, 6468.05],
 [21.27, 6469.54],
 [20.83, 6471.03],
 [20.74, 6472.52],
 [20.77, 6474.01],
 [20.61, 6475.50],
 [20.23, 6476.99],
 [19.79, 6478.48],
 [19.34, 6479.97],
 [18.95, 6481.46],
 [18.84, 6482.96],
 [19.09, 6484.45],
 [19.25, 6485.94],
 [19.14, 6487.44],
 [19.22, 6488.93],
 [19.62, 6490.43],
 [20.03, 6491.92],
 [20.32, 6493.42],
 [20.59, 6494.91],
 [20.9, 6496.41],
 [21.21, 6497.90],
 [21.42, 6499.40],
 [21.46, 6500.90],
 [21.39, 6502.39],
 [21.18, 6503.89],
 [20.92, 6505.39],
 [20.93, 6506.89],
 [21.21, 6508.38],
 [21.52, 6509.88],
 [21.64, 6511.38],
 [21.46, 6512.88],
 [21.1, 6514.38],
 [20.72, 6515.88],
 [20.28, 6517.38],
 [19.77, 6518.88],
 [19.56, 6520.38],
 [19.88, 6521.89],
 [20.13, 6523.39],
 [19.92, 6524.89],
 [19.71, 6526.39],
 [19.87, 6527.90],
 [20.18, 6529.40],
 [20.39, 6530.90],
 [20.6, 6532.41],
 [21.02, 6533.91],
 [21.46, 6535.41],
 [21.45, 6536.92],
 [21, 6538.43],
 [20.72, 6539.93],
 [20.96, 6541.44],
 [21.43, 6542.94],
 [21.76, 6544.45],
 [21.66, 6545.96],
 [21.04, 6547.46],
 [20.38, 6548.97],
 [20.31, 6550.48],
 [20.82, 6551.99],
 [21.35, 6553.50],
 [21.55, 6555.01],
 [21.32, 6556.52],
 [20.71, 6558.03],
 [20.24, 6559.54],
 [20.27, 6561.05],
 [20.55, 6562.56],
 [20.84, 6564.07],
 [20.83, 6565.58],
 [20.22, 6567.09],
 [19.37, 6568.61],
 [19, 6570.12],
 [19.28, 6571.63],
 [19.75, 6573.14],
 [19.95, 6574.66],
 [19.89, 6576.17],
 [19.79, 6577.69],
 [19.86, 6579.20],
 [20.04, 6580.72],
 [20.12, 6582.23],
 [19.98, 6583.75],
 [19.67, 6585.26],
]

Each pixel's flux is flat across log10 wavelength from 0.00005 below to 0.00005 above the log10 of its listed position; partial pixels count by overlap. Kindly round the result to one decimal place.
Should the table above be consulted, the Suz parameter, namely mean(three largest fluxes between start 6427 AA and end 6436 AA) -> 21.4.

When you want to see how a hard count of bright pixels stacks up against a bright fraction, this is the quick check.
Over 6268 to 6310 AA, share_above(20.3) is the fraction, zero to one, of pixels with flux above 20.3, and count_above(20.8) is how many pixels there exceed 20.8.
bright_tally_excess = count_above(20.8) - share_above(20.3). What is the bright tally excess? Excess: 17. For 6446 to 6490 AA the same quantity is 10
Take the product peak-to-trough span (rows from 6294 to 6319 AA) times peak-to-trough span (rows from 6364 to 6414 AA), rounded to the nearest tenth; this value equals 7.1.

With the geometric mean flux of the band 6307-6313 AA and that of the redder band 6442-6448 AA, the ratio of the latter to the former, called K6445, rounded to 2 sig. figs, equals 0.86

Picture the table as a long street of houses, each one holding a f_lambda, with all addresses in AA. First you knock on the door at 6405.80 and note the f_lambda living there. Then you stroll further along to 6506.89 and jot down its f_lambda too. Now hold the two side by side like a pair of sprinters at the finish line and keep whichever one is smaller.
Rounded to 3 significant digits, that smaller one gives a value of 19.9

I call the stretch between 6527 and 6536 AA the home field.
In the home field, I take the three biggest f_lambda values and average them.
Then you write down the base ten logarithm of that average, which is 1.32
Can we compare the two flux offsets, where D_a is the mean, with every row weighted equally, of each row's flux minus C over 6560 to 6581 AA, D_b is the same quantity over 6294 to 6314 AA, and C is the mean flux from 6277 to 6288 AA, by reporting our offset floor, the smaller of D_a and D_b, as -0.8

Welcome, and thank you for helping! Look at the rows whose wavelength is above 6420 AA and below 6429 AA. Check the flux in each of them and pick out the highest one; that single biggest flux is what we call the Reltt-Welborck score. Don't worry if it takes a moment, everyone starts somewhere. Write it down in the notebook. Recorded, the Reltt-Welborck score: 21.68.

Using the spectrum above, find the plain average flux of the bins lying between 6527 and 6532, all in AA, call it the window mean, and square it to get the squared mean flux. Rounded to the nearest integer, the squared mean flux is 406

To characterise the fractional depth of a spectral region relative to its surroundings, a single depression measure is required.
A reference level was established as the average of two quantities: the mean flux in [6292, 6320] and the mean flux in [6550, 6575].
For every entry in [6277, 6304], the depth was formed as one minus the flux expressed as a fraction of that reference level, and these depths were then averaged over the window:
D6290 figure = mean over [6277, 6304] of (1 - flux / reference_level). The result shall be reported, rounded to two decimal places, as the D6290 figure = -0.01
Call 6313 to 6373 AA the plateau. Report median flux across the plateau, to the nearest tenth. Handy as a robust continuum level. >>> 21.5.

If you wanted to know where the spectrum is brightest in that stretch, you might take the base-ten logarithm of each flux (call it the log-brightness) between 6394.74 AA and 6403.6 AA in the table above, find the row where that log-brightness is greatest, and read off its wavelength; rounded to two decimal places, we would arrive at 6402.85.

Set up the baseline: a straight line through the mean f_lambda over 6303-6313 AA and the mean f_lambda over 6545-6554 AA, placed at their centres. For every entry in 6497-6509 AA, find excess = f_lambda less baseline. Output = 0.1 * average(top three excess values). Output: 0.05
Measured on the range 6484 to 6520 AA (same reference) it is 0.06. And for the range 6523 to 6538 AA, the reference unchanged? 0.04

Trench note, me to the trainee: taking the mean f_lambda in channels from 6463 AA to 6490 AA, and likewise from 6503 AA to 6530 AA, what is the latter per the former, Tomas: 1.02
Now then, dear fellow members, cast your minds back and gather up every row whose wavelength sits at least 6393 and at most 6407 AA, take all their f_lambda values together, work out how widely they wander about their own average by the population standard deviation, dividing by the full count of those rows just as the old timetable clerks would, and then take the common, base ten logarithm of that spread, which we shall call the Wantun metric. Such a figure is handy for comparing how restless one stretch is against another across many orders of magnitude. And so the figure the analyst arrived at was -0.1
